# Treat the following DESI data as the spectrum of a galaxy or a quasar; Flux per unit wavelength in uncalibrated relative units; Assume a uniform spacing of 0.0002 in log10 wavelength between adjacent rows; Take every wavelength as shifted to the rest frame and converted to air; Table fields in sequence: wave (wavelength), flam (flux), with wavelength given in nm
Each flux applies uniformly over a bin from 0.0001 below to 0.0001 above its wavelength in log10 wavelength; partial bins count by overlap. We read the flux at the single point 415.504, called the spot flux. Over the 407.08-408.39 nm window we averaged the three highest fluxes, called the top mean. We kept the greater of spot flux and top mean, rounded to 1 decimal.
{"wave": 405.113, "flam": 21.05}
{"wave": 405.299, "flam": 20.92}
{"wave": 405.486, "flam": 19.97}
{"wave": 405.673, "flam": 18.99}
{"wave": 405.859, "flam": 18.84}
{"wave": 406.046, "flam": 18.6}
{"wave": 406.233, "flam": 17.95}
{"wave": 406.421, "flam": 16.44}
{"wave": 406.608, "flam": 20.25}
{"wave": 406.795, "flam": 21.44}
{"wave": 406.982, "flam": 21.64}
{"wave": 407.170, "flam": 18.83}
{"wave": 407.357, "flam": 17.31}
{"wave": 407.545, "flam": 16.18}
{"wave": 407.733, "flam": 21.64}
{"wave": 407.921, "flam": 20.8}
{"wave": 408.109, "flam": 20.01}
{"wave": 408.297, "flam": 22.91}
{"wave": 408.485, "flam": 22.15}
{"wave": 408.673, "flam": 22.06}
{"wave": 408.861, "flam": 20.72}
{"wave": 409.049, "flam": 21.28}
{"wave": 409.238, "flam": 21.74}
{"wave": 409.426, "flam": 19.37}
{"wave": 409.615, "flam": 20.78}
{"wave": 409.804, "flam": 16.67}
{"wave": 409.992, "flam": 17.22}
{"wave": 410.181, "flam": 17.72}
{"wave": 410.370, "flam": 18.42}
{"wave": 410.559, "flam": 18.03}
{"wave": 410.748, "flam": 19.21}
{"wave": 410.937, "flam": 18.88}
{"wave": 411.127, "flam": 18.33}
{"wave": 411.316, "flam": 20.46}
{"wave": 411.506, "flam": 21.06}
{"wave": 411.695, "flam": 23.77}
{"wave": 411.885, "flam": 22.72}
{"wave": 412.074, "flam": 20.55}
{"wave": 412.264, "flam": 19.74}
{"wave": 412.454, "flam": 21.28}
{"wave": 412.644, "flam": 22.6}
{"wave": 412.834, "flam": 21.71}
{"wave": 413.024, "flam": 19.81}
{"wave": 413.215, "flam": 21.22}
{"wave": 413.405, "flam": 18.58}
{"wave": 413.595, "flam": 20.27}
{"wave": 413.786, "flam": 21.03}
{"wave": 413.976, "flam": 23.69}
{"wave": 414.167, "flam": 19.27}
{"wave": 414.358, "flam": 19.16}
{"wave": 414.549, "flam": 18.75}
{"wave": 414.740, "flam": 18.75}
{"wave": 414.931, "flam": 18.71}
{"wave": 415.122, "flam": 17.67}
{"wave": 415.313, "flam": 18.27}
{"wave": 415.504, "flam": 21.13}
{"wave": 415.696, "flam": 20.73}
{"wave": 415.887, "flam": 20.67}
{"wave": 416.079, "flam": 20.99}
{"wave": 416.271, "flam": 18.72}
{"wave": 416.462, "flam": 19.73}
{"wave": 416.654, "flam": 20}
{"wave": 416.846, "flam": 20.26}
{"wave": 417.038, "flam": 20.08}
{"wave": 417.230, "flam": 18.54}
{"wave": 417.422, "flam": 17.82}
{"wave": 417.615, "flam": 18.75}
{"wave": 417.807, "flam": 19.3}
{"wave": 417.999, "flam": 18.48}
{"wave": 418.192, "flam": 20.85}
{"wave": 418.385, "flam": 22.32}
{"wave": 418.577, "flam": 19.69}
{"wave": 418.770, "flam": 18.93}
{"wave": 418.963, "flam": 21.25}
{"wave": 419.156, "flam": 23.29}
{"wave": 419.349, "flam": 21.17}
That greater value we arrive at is 21.8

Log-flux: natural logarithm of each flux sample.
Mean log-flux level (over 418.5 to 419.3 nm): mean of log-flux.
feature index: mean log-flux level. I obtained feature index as 3.03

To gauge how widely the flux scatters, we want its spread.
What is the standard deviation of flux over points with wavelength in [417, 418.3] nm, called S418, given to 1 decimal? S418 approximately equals 1.0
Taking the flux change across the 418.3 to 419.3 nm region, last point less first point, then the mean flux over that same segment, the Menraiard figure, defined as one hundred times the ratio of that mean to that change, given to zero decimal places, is 2175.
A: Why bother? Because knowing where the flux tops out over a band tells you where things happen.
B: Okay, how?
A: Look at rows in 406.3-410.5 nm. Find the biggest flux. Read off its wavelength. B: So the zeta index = 408.297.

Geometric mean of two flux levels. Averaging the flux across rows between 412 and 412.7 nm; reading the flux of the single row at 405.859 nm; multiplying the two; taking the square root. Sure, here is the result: 19.9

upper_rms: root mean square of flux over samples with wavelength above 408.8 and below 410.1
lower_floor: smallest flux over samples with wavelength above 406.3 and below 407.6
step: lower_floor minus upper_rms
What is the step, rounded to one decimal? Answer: -3.6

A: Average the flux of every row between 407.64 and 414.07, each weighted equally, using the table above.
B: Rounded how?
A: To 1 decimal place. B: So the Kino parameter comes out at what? 20.5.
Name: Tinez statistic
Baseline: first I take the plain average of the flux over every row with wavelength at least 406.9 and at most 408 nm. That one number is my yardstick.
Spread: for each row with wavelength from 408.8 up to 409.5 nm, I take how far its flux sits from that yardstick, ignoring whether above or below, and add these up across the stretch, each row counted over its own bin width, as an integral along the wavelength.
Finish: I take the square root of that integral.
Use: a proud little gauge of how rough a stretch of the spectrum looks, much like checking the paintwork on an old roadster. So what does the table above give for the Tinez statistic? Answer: 1.02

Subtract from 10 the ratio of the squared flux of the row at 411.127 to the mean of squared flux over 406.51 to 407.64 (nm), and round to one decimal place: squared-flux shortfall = 9.1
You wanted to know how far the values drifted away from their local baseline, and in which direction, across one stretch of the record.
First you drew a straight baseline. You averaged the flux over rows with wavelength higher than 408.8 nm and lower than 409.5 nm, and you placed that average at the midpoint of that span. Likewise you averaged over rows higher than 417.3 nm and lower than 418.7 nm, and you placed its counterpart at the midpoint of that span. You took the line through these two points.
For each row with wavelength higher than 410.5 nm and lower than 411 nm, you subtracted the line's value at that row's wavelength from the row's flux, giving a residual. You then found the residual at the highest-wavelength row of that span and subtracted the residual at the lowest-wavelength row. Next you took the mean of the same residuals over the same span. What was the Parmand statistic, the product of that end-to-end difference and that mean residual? -1.7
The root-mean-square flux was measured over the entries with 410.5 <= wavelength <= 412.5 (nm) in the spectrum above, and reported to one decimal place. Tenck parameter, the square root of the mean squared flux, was 20.4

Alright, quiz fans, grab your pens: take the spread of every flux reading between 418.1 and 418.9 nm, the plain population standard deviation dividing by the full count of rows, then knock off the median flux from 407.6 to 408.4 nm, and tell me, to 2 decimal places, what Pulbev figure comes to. -19.94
